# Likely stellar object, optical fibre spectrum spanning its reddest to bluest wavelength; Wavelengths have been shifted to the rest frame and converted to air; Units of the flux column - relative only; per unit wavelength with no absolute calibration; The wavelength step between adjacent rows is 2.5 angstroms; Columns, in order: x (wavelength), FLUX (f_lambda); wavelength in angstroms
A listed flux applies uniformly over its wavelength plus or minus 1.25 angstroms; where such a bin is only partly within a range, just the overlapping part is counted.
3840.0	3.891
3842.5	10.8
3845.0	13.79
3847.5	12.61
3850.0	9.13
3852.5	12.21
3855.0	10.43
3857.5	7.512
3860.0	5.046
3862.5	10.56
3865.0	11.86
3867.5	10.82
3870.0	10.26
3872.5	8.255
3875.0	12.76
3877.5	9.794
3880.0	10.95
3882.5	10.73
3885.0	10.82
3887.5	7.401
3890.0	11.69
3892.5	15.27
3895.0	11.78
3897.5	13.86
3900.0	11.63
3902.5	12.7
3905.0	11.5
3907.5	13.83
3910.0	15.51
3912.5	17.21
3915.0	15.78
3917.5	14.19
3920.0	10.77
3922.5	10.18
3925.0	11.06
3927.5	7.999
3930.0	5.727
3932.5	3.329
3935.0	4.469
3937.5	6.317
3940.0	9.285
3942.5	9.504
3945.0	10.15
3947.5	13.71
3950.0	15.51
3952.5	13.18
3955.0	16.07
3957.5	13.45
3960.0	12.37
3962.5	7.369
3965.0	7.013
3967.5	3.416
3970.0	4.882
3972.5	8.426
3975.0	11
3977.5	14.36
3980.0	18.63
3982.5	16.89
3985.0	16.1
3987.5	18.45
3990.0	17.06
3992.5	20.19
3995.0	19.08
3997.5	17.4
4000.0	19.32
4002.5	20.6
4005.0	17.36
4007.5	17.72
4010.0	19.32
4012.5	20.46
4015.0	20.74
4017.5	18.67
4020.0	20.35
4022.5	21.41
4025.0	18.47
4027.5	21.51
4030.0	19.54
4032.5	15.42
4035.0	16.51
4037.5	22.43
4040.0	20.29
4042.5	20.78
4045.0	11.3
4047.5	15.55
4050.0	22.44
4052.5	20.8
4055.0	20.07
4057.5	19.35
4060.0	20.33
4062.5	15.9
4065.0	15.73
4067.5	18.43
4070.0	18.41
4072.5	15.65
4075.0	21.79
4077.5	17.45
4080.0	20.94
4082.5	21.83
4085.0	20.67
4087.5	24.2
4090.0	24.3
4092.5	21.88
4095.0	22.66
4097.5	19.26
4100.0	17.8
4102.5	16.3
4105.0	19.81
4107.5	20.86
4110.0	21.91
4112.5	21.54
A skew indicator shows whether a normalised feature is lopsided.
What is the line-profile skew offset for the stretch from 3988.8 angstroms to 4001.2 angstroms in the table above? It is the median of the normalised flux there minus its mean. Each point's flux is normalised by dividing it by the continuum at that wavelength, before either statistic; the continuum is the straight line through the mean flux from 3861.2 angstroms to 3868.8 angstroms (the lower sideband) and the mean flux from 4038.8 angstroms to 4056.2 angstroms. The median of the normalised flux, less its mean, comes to 0.03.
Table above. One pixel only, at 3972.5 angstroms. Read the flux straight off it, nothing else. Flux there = 8.426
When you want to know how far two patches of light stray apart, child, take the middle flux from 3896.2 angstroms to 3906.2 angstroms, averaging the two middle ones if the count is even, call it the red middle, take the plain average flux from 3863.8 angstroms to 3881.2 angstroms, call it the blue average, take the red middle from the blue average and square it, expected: 2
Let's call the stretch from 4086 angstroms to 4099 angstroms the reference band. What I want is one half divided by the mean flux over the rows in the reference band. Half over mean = 0.022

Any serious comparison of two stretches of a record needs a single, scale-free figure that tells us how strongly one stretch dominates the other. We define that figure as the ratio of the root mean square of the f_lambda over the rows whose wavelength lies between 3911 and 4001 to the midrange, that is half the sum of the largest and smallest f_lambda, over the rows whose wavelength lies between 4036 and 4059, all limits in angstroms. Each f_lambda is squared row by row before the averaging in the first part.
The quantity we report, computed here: 0.780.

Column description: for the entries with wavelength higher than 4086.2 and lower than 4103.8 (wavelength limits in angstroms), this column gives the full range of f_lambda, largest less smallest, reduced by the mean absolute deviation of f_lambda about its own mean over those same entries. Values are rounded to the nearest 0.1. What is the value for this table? 5.3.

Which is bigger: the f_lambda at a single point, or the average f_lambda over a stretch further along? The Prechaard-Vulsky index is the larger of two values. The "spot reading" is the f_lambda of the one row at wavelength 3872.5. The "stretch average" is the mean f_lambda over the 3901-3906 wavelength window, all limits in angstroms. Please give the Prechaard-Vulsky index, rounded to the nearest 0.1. 12.1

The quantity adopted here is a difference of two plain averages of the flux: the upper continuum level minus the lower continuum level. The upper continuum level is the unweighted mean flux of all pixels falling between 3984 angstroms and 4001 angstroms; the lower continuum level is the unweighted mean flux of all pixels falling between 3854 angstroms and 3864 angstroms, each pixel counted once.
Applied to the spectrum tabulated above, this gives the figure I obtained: 10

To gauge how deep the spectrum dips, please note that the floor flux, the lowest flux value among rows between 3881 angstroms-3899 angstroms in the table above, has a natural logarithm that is 2.0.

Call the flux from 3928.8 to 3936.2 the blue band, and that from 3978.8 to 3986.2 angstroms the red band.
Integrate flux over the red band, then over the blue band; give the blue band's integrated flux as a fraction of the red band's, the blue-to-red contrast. 0.26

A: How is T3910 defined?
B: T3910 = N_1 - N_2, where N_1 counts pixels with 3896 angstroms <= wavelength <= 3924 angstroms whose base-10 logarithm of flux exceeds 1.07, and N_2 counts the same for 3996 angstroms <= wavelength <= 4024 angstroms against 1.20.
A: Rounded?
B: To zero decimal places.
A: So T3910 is -4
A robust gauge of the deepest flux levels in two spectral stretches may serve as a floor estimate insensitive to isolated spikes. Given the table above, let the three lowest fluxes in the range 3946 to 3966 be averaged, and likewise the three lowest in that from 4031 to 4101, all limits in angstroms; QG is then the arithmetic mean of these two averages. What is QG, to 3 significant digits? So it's 11.5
